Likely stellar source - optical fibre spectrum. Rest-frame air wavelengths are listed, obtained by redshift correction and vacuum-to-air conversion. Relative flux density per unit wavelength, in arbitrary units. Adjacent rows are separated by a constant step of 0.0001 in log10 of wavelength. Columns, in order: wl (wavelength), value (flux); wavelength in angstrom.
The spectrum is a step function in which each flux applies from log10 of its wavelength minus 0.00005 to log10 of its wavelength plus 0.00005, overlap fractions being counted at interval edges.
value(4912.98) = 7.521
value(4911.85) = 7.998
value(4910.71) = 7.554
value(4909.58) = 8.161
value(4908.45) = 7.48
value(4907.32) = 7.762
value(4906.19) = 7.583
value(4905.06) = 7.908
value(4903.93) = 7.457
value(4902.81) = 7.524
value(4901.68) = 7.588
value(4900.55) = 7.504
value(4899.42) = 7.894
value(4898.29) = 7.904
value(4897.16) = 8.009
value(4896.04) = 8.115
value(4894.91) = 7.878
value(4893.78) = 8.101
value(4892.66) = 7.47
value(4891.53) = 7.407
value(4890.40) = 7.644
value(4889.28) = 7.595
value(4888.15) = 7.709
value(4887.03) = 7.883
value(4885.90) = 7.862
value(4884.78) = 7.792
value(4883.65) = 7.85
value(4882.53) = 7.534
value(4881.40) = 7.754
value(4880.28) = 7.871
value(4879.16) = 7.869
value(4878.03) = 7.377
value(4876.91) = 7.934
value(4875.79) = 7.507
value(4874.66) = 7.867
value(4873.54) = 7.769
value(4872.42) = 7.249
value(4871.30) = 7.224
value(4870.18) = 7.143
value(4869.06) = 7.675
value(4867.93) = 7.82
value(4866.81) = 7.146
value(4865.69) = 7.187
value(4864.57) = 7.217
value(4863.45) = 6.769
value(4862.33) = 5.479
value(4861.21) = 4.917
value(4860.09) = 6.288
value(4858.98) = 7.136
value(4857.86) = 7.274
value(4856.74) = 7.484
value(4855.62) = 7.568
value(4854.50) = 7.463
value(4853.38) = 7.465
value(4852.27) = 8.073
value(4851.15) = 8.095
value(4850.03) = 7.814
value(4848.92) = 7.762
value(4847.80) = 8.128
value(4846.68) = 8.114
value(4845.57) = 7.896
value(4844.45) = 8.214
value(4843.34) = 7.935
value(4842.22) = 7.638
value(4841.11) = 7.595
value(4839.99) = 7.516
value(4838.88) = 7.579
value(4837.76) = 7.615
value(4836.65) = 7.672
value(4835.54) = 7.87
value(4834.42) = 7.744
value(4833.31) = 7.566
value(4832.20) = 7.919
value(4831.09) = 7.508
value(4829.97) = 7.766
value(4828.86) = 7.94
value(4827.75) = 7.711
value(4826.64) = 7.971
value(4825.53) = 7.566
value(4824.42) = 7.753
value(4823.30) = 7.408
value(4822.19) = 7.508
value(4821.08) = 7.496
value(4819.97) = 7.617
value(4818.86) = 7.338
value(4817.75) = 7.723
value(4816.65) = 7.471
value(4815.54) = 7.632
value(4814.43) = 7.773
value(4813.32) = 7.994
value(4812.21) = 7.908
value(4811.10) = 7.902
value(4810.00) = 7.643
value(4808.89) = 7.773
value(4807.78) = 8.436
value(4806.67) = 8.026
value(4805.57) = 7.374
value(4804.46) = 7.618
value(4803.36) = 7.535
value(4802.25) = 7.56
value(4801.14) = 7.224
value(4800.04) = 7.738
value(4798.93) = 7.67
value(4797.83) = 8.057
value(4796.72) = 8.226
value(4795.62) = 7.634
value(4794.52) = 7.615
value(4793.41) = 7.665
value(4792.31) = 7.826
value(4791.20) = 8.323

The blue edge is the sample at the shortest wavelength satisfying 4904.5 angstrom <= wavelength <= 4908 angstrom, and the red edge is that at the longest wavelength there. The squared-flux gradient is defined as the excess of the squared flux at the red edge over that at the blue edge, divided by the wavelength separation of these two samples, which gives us -1.0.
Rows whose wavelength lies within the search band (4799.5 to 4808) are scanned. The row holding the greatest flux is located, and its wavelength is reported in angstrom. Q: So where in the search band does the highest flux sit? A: 4807.78 angstrom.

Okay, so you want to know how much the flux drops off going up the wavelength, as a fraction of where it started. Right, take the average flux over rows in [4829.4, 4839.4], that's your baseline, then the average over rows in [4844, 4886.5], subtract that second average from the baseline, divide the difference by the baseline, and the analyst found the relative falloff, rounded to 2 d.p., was 0.03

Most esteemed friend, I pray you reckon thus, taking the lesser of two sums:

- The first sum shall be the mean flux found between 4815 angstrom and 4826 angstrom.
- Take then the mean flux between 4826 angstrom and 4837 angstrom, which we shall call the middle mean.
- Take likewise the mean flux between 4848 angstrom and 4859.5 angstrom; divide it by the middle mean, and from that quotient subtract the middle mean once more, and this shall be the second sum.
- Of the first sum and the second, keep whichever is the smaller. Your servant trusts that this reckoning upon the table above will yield -6.79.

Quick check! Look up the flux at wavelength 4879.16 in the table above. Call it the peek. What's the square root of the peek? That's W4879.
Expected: 2.81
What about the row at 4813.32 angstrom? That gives 2.83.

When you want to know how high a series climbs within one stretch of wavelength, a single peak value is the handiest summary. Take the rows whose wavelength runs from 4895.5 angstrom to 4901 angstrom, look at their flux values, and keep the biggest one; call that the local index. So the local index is 8.115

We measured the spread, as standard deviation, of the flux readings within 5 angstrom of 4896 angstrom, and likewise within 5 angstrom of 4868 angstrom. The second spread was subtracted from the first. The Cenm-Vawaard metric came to -0.03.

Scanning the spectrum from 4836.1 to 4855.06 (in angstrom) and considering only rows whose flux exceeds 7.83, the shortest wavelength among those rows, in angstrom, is 4843.34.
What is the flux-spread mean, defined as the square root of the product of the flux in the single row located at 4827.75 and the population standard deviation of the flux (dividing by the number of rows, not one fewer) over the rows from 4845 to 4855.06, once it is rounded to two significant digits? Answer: 1.4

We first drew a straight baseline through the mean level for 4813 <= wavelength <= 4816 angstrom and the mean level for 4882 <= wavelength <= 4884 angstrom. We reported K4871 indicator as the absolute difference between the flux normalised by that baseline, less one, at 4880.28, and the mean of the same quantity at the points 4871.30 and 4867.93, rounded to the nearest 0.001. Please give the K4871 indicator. 0.047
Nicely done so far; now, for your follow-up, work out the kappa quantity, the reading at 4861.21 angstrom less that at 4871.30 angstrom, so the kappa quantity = -2.3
